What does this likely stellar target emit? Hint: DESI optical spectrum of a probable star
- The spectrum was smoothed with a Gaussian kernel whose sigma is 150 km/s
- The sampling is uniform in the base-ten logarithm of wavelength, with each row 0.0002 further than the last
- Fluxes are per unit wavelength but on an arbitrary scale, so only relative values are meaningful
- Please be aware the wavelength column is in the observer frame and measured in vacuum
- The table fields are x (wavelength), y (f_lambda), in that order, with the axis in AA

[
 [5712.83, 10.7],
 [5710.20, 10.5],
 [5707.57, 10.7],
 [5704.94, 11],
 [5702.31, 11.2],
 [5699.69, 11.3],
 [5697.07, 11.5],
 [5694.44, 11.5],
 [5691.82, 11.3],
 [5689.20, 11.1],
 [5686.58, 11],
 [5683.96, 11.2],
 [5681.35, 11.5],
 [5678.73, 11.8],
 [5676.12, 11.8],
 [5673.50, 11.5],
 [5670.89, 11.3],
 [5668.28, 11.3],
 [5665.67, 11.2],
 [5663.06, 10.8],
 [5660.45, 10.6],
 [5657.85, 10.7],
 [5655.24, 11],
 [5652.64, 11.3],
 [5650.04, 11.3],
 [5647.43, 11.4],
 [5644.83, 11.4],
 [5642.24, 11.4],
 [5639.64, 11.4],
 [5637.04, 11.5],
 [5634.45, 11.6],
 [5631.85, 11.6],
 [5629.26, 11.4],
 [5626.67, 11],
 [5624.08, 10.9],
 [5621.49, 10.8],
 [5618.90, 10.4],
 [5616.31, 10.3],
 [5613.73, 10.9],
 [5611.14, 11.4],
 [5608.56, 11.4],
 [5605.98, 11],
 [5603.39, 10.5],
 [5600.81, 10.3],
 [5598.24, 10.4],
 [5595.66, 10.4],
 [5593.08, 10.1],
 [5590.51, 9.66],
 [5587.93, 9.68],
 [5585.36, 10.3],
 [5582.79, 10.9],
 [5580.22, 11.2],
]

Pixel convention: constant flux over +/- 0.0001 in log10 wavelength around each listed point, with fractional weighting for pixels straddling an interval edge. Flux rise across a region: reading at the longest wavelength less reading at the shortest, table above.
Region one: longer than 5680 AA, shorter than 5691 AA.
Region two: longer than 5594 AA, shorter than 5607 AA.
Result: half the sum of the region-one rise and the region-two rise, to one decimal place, 0.1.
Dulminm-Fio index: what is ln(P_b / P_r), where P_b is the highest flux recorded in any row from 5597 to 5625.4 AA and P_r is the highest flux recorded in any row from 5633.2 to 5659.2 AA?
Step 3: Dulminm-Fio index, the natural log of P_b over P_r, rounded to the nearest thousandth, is -0.017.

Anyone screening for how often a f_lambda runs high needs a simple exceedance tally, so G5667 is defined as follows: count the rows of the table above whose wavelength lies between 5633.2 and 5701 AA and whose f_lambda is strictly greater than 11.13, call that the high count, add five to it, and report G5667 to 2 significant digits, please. 25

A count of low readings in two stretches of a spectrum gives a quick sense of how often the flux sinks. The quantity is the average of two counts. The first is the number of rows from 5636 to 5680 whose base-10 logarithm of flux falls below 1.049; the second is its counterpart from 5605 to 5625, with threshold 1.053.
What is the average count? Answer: 5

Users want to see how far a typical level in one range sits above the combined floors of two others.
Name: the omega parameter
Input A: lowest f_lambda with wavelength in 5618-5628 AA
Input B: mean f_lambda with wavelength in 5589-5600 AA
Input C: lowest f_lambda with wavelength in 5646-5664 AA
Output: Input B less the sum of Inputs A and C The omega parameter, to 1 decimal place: -10.9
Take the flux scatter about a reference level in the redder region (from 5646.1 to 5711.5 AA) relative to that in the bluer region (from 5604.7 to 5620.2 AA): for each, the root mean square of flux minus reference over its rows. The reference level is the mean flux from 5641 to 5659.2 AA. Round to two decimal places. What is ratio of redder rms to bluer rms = 0.63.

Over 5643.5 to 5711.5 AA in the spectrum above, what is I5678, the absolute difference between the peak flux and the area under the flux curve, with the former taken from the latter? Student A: 750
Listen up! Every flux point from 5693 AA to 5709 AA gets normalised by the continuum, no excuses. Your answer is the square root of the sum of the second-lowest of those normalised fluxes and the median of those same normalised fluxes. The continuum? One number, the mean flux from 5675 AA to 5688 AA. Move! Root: 1.39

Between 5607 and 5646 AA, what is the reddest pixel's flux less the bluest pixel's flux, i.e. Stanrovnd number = 0.0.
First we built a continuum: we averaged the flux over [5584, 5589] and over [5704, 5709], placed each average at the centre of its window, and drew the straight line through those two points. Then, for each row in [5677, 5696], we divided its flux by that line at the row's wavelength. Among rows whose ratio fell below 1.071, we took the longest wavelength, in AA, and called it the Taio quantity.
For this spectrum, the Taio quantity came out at 5694.44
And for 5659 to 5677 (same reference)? 5670.89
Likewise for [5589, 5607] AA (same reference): 5603.39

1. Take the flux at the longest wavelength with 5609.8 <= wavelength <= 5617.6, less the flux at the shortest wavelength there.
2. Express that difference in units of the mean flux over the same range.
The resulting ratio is -0.10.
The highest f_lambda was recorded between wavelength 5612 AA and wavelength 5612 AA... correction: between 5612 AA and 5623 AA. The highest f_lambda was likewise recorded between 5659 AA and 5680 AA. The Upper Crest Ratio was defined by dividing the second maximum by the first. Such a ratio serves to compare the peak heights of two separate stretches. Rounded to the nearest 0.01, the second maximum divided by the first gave 1.08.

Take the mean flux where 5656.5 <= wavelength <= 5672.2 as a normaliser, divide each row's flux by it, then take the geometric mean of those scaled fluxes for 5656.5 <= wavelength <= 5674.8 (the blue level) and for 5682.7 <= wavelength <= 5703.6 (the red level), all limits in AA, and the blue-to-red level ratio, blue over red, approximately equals 0.981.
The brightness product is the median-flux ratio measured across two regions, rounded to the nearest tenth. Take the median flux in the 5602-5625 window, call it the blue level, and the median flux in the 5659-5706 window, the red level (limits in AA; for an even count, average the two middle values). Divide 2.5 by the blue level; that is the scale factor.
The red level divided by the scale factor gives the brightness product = 49.3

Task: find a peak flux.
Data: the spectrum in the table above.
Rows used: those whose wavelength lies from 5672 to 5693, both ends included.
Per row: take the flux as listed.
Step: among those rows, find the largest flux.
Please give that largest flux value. 11.8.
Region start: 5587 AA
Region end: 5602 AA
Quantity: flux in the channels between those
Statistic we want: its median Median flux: 10.2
